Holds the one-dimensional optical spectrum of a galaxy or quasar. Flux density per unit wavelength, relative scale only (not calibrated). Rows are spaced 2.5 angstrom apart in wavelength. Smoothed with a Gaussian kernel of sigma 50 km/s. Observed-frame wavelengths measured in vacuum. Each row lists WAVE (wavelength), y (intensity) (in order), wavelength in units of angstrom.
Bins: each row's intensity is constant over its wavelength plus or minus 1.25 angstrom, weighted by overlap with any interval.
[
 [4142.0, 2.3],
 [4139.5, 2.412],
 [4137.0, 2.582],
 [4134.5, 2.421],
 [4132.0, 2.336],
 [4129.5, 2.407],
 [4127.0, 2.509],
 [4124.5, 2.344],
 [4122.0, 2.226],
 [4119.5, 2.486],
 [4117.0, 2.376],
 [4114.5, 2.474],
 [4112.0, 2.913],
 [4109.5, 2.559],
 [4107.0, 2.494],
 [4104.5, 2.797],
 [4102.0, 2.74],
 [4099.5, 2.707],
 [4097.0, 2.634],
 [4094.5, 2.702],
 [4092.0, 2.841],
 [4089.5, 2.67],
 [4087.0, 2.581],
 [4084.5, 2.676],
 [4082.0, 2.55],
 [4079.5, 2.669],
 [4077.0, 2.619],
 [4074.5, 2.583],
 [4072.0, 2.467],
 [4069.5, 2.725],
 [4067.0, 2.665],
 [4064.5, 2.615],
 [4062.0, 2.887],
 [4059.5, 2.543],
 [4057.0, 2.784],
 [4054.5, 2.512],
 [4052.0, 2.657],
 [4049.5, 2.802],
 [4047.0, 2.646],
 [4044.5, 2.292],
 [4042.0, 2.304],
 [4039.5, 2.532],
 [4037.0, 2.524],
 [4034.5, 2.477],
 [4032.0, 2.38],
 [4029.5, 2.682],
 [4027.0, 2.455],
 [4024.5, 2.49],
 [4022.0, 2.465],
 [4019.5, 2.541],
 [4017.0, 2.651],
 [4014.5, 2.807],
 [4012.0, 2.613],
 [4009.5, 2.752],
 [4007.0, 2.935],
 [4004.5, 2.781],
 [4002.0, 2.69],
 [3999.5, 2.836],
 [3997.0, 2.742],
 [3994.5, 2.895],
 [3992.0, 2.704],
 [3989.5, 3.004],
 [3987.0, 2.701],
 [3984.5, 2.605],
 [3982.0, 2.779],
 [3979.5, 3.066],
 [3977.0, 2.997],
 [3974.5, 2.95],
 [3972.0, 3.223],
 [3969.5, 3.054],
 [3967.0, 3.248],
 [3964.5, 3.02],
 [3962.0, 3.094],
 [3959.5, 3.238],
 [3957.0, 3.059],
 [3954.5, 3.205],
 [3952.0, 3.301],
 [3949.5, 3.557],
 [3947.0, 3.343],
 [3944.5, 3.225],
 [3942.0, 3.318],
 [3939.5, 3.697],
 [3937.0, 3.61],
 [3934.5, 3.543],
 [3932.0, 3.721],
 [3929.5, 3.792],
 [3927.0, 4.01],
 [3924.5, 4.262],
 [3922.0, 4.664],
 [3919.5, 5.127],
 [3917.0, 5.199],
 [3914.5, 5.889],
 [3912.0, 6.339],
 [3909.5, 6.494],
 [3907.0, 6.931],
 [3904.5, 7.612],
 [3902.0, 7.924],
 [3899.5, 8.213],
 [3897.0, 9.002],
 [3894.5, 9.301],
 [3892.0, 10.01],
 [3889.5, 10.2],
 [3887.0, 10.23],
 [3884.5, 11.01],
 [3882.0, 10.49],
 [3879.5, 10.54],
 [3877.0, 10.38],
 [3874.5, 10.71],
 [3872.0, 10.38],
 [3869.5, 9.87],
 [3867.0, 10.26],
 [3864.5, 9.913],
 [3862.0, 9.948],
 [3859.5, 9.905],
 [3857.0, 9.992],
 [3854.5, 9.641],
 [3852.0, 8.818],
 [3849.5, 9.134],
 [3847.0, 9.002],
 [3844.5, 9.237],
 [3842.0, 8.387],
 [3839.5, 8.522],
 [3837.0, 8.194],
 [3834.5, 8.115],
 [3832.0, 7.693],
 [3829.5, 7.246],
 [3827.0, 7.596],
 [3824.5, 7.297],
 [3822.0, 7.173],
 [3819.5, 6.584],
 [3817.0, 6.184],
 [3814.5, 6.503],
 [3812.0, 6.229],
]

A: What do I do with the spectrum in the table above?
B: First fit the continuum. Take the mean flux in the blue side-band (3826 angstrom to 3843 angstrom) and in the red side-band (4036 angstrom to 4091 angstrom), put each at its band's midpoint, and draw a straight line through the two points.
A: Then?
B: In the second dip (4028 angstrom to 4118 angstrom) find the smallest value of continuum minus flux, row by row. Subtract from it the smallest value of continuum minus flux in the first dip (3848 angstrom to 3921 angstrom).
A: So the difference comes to 2.8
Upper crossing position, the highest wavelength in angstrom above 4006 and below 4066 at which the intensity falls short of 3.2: 4064.5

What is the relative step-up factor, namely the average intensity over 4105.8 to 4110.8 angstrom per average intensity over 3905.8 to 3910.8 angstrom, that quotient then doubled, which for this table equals 0.75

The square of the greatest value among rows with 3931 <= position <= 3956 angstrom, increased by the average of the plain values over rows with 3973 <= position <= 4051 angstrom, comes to 17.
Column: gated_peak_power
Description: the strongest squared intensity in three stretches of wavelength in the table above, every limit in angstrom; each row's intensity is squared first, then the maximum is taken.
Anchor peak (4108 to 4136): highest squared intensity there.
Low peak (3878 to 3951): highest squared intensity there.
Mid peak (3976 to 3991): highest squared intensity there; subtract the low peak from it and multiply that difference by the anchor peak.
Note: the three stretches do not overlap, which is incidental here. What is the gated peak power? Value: -949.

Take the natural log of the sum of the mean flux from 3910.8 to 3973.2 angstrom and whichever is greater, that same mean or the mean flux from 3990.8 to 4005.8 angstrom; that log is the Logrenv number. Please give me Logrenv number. 2.0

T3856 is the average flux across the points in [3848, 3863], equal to 10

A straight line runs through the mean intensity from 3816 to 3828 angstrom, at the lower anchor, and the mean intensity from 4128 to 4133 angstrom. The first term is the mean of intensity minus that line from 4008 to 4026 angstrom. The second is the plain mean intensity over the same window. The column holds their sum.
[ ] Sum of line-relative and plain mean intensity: 1.2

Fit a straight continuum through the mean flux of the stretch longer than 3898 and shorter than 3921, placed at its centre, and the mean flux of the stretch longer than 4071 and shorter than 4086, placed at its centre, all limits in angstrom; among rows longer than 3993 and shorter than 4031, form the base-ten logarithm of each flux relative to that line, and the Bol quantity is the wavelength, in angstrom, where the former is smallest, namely 3997.0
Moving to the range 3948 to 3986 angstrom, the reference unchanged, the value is 3984.5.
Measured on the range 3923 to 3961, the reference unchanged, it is 3944.5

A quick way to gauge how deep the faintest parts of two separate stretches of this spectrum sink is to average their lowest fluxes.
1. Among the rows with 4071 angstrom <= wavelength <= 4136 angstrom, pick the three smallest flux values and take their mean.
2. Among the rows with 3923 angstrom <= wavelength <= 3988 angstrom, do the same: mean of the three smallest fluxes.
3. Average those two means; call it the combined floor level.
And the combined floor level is 2.5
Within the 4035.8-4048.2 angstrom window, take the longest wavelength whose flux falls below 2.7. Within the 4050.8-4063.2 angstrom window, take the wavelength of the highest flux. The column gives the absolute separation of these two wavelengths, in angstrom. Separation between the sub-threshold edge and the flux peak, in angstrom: 15.0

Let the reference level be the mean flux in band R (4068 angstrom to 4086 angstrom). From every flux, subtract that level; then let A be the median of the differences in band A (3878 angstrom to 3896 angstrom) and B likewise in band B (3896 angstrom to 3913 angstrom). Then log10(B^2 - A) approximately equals 1.2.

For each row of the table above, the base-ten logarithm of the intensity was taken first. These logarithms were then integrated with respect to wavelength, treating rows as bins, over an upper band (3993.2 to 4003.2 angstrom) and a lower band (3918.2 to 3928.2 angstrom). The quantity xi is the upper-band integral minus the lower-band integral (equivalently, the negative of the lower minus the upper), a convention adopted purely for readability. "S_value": -2.1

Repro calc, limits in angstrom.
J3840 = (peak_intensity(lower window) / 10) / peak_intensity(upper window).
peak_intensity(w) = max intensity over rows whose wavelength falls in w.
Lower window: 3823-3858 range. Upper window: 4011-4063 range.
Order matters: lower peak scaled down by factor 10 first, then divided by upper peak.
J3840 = 0.346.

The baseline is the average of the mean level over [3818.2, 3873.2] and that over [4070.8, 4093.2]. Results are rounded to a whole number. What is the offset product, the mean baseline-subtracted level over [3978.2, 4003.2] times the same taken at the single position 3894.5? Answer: -10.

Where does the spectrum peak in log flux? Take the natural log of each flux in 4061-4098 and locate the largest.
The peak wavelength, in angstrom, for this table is 4062.0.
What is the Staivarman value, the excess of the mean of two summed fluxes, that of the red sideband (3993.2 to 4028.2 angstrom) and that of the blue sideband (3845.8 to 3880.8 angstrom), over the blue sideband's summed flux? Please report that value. -50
